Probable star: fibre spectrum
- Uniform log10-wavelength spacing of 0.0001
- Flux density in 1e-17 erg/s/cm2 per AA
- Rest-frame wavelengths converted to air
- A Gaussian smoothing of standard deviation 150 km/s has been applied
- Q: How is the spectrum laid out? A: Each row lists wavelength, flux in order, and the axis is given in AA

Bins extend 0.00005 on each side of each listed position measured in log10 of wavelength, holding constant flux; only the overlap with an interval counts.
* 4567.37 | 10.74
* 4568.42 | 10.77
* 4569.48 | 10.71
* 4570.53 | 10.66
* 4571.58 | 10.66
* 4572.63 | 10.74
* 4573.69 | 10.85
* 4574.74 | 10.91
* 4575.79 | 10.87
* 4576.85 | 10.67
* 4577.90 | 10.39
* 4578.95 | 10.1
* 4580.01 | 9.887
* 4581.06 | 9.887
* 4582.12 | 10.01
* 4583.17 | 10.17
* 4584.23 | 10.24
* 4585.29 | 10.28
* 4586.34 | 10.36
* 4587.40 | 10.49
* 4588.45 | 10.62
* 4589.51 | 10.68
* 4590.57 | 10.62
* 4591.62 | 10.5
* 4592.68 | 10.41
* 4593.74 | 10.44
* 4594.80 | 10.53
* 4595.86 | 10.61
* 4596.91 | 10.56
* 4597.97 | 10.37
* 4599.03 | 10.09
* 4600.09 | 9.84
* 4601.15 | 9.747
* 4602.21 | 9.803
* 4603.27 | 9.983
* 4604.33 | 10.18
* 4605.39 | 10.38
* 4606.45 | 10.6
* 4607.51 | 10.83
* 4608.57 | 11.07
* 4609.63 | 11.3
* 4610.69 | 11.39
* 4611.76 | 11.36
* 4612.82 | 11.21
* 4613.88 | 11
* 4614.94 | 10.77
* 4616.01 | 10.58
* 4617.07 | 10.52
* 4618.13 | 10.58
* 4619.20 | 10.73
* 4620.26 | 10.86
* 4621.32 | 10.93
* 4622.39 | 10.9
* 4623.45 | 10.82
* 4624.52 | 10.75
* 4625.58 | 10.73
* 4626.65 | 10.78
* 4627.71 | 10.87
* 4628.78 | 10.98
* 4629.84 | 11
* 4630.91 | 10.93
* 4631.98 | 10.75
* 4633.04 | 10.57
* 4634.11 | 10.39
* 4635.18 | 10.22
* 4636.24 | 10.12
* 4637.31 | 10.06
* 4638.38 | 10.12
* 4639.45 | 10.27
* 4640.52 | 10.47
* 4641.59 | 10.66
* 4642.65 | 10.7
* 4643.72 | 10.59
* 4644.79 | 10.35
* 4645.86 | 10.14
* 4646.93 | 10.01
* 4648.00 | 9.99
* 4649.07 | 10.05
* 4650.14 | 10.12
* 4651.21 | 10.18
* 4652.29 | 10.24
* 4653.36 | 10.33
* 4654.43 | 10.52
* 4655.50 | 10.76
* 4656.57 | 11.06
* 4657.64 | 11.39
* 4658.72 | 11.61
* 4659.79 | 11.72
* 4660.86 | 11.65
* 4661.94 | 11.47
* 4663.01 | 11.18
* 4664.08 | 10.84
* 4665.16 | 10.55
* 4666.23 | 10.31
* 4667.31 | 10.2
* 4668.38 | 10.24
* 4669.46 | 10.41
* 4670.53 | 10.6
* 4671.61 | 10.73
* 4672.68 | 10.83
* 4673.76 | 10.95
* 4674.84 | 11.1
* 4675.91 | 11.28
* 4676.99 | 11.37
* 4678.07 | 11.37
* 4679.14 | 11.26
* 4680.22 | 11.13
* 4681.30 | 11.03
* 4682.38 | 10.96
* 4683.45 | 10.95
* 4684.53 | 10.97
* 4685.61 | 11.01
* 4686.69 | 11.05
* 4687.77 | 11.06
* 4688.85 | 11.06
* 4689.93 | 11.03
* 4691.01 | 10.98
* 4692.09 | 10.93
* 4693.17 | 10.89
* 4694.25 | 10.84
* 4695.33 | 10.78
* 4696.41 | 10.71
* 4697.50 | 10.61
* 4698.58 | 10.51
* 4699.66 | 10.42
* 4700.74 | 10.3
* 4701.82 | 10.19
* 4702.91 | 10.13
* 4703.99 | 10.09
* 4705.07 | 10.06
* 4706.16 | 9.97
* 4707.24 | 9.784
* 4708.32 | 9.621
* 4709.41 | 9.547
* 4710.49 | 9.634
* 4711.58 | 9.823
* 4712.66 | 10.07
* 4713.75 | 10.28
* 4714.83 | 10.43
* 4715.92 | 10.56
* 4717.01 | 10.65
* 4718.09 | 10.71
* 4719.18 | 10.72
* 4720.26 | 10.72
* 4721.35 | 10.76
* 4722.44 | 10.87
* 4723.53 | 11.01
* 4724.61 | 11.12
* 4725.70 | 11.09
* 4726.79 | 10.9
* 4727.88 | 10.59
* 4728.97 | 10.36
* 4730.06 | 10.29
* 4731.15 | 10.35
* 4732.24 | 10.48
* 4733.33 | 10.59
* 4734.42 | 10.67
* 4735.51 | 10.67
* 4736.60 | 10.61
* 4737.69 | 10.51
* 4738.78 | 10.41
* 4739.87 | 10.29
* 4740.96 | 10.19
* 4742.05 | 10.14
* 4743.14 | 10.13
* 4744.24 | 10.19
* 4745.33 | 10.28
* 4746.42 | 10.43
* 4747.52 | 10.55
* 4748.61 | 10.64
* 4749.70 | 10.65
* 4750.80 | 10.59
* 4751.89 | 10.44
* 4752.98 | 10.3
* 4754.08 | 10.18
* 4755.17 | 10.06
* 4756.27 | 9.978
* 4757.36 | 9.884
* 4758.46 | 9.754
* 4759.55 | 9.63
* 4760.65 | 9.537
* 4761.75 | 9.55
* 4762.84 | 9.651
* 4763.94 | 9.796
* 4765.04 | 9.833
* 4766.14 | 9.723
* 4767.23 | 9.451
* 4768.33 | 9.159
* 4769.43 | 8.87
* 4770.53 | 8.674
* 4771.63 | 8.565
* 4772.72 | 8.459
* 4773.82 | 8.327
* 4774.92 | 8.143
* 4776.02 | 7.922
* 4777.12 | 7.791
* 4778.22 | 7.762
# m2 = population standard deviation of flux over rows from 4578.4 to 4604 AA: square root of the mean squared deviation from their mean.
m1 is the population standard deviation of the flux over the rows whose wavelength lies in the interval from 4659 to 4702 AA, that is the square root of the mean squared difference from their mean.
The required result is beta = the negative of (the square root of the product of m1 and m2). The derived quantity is -0.33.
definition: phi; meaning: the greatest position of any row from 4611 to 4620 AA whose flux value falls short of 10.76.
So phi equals 4619.20 AA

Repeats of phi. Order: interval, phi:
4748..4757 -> 4756.27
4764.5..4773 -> 4772.72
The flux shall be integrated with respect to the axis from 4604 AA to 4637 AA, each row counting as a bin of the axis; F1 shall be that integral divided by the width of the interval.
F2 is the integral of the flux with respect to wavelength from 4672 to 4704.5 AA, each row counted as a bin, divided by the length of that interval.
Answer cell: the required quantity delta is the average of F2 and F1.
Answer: 10.8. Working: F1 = 10.78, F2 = 10.9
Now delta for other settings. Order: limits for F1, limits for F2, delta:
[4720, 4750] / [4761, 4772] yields 9.9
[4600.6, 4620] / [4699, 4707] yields 10.4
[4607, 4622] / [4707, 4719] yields 10.5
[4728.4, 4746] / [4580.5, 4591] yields 10.4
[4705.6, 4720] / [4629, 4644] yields 10.3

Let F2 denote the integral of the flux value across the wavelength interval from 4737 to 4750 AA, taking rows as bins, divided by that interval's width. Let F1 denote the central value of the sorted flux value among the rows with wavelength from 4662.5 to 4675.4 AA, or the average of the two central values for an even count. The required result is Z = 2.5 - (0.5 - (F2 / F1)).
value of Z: 2.97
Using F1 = 10.7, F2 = 10.4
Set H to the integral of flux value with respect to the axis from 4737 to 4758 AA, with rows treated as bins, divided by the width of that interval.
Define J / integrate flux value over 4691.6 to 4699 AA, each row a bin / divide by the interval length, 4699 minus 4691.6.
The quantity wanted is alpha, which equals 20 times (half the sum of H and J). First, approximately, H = 10.3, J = 10.8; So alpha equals 211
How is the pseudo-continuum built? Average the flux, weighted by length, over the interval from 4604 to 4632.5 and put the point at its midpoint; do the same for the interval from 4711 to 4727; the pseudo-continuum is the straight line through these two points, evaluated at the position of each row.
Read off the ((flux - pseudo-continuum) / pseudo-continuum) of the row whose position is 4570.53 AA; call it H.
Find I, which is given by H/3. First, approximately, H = -0.03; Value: -0.009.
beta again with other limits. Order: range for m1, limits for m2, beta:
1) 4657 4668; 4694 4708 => -0.42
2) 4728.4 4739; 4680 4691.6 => -0.08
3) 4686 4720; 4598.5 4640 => -0.45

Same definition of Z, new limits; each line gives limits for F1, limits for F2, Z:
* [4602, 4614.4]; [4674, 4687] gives 3.02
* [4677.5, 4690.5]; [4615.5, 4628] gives 2.97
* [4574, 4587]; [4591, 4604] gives 3.00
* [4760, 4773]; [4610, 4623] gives 3.15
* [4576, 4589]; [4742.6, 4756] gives 3.01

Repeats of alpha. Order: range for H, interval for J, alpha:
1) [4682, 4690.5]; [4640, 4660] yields 216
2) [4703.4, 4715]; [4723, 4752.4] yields 205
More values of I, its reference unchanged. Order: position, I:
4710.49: -0.032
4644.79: -0.014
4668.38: -0.016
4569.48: -0.007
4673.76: 0.007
